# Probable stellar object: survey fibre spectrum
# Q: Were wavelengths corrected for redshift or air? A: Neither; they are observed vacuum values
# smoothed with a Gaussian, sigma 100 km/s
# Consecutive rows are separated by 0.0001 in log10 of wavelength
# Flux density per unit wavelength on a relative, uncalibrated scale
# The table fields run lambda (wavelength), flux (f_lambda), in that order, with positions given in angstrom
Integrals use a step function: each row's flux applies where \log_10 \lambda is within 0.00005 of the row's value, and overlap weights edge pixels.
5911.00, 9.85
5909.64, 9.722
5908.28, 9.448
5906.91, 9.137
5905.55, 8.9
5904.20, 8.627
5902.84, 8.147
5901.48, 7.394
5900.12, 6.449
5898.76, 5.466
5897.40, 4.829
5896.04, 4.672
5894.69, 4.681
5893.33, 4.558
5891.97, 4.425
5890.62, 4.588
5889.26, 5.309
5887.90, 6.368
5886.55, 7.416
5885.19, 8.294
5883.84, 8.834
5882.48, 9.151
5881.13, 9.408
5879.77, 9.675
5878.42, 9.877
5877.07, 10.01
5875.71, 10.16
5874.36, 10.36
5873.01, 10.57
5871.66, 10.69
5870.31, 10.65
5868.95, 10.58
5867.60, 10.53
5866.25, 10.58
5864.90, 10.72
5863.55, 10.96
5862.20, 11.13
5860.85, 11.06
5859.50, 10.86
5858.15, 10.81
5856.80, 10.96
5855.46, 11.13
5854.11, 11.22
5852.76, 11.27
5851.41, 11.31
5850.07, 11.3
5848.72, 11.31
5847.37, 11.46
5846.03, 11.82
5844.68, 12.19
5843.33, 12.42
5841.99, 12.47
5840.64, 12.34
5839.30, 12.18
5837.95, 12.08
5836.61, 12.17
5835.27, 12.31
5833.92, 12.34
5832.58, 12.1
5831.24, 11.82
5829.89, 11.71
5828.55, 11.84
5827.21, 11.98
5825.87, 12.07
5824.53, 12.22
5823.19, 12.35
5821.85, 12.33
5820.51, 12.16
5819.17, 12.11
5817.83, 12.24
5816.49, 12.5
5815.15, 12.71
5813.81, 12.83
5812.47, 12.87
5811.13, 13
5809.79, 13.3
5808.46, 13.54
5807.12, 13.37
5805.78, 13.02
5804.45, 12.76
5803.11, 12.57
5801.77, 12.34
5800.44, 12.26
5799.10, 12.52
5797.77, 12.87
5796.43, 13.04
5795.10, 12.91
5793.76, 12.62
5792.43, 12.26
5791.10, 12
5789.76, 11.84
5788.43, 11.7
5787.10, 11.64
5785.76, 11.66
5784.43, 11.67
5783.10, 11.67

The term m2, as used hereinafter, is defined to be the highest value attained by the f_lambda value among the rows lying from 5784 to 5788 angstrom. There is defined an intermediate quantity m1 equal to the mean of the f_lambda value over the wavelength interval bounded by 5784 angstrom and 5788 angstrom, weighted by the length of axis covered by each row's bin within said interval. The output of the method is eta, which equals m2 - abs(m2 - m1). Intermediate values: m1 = 12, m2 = 11.67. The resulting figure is 12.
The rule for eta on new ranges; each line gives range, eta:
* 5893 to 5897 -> 5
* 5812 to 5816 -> 13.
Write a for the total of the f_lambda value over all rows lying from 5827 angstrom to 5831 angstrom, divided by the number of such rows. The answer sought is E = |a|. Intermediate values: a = 11.8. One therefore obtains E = 12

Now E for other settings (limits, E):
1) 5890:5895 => 5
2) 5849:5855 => 11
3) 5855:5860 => 11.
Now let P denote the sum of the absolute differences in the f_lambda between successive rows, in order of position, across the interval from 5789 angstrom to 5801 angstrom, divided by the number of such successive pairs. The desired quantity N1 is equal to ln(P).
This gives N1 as -1.4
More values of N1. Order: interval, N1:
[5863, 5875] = -2.2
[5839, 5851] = -1.7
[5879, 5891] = -0.5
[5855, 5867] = -1.9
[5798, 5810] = -1.5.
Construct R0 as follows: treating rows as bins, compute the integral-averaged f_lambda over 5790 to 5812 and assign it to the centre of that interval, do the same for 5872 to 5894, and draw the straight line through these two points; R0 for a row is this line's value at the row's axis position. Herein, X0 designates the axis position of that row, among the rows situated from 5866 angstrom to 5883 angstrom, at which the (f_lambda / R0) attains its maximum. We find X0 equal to 5871.66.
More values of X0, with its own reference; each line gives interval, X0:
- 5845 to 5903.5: 5871.66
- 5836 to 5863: 5843.33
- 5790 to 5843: 5841.99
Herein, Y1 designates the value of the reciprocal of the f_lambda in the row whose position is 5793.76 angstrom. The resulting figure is 0.0792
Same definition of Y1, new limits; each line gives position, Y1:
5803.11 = 0.0796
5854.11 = 0.0891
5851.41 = 0.0884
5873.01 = 0.0946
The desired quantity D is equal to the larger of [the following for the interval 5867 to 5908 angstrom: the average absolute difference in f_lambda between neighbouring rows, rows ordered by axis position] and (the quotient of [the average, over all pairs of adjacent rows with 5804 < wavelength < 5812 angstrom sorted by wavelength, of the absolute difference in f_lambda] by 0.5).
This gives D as 0.53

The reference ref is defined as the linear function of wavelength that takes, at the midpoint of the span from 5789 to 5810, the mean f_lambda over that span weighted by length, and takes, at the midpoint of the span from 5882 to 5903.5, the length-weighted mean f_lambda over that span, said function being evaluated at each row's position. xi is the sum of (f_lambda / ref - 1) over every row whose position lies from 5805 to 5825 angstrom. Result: 1.4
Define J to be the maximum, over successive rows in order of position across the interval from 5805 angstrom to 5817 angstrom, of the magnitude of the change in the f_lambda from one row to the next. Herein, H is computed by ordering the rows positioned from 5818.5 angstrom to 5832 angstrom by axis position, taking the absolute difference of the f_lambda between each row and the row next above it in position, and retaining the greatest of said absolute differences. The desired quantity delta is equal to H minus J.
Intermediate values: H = 0.17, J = 0.35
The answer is -0.18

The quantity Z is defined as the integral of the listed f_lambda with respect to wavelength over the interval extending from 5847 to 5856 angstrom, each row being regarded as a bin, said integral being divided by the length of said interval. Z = 11.3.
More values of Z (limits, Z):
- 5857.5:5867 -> 10.9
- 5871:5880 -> 10.2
